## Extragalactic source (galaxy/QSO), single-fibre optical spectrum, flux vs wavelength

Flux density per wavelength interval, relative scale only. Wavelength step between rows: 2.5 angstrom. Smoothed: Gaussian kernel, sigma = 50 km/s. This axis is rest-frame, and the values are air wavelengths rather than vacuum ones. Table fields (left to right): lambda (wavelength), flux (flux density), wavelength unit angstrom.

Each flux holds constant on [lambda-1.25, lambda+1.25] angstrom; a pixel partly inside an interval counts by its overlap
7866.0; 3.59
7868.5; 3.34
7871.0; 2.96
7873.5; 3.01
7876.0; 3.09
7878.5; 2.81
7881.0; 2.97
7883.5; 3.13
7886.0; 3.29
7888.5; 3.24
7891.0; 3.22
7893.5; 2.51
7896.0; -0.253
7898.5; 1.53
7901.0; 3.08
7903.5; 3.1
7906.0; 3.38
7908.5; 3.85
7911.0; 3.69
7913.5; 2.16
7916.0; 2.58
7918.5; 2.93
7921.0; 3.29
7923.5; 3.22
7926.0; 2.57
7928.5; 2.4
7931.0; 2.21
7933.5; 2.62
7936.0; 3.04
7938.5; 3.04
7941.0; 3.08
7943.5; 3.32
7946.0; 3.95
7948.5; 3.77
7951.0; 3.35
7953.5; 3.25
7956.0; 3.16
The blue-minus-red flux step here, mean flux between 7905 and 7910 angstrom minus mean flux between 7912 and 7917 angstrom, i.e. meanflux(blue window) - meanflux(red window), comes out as 1.2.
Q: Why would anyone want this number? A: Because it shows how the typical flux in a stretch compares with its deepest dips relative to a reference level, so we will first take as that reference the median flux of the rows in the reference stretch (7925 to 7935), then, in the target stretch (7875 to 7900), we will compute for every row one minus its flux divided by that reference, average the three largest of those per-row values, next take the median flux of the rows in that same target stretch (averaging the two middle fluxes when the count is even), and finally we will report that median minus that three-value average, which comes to 2.54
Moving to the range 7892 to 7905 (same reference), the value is 2.02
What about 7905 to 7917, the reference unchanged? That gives 3.47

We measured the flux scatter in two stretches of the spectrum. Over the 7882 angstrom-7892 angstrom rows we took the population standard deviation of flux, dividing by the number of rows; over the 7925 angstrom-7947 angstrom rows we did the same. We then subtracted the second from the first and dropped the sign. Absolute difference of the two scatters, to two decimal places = 0.44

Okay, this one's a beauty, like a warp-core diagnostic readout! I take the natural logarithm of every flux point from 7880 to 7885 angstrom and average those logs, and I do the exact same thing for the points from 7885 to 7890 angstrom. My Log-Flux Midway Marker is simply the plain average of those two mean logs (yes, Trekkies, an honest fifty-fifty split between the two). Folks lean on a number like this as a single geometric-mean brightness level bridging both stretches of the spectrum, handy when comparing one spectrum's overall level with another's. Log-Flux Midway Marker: 1.15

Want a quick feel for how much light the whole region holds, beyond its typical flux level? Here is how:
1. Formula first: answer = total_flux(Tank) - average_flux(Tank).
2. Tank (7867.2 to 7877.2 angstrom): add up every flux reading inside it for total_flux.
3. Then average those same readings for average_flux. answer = 9.3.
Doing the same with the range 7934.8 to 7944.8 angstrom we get 9.4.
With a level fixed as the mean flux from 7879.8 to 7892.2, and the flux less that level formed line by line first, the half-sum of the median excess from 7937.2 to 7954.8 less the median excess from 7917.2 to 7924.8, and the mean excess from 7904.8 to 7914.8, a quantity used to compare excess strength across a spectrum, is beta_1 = 0.10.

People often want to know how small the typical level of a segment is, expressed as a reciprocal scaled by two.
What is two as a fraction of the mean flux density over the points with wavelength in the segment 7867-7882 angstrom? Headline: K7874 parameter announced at 0.66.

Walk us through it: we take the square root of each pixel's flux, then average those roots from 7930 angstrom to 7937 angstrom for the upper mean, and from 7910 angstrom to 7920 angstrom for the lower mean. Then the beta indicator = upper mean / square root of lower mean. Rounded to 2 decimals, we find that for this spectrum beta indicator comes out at 1.25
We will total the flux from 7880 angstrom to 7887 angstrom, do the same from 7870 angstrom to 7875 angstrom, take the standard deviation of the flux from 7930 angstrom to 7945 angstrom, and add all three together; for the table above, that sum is 16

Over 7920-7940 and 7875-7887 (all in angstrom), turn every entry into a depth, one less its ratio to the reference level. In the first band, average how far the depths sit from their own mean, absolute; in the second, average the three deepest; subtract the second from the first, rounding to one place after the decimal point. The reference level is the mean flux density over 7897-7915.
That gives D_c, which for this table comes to 0.1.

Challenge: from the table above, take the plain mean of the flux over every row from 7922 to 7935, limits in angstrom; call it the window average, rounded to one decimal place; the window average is 2.6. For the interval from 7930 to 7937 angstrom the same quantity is 2.6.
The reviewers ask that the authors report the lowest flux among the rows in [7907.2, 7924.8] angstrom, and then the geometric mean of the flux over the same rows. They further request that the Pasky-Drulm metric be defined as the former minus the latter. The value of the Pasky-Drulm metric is -0.89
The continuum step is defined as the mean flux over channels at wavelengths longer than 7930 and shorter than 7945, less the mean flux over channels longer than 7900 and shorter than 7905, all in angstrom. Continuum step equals -0.2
